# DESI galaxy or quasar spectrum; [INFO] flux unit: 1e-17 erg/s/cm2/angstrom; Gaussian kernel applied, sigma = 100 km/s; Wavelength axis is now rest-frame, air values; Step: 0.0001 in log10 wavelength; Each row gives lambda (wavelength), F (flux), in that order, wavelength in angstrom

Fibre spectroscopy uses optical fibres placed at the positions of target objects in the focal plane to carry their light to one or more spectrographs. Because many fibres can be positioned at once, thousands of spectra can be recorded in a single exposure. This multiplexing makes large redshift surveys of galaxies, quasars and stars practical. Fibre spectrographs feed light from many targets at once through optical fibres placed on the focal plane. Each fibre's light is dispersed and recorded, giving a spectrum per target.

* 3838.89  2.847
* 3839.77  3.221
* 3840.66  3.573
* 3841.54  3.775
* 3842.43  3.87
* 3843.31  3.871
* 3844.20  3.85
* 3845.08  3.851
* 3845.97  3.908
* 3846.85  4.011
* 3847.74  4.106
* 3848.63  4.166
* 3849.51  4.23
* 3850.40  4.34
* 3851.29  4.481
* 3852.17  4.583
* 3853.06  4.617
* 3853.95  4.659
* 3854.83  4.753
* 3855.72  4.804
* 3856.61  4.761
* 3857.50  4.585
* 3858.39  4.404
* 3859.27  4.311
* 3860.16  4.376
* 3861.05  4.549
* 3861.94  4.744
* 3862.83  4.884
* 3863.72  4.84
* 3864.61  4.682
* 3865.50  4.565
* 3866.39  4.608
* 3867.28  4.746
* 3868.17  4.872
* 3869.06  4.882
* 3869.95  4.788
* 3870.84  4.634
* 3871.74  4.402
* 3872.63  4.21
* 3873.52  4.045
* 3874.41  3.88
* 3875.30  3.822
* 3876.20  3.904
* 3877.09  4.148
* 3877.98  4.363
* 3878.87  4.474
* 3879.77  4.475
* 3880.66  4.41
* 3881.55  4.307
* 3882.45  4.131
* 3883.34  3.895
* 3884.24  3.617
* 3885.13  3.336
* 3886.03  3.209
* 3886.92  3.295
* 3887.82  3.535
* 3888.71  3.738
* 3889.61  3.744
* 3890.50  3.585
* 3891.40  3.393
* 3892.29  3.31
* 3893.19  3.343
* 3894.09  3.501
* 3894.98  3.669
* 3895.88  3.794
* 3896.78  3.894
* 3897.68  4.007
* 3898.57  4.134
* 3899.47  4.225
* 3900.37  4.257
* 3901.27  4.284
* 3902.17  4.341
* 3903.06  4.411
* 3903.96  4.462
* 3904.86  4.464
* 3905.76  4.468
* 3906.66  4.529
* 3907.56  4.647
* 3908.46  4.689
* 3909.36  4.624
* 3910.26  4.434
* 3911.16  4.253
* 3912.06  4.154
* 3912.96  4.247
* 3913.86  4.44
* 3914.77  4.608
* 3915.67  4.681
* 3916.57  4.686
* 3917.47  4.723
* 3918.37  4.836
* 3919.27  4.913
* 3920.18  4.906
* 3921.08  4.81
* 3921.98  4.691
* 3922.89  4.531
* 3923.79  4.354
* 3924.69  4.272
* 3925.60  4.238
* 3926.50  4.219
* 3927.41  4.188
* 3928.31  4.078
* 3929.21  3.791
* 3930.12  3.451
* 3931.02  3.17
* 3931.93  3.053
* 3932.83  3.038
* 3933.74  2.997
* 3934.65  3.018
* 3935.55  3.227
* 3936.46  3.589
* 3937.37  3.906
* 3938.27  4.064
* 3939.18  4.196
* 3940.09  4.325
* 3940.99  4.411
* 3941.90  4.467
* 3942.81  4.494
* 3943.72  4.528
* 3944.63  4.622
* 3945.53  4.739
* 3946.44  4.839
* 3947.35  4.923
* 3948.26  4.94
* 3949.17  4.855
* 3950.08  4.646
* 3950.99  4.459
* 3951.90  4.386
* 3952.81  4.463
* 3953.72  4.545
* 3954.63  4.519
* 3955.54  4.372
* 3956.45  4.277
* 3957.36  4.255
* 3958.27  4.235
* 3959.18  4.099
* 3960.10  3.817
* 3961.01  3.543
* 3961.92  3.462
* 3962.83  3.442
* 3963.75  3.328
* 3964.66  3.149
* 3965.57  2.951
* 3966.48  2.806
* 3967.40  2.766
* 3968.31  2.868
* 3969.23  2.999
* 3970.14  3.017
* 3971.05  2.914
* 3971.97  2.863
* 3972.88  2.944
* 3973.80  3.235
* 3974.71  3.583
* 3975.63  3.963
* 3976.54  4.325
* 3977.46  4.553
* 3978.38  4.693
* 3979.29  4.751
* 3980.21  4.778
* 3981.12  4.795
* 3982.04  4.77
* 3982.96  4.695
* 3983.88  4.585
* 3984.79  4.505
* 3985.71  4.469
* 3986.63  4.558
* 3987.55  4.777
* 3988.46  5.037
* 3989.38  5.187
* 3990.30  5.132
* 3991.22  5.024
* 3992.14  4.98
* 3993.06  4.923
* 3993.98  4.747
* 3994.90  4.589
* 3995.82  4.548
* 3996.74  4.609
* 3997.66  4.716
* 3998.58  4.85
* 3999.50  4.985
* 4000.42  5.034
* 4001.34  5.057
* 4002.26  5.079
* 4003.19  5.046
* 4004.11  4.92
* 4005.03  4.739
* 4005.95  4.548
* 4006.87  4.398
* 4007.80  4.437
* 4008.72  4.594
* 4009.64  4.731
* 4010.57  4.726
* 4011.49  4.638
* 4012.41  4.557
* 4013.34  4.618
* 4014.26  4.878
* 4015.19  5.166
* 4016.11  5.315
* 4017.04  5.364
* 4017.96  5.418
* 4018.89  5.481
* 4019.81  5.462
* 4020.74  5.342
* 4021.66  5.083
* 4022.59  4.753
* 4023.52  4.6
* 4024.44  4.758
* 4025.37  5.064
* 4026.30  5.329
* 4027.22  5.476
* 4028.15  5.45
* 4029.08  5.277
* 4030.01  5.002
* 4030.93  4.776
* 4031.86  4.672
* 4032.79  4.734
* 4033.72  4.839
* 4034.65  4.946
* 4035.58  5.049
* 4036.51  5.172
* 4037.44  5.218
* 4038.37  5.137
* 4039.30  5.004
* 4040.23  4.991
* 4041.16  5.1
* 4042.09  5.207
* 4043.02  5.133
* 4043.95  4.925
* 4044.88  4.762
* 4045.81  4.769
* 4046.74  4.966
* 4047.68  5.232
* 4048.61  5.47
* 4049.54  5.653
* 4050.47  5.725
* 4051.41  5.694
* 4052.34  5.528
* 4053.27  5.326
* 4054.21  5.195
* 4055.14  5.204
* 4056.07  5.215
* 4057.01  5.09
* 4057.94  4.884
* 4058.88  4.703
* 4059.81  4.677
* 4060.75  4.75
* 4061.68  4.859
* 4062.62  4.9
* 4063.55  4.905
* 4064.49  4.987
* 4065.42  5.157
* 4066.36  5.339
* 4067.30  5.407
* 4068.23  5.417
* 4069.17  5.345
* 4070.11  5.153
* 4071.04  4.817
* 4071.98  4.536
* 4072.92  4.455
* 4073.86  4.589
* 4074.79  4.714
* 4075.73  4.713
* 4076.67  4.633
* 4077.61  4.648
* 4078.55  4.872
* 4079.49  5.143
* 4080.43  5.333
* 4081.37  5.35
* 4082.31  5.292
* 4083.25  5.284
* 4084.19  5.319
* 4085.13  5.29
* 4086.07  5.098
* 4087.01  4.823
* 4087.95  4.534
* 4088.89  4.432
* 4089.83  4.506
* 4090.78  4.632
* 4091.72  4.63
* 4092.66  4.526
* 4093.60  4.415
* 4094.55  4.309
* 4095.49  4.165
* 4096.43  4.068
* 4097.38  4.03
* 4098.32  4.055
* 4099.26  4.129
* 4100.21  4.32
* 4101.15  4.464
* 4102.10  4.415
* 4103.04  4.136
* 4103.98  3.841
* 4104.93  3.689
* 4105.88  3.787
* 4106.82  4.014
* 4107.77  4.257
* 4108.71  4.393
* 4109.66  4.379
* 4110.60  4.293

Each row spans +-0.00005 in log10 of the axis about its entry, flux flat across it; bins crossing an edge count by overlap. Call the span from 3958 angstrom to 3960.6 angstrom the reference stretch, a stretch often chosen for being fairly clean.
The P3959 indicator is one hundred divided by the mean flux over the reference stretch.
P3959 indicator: 25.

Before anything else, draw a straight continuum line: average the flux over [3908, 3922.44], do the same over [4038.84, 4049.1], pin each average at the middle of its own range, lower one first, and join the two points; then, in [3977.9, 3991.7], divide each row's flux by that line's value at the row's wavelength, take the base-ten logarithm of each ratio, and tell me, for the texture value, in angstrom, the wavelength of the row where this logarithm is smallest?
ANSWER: 3985.71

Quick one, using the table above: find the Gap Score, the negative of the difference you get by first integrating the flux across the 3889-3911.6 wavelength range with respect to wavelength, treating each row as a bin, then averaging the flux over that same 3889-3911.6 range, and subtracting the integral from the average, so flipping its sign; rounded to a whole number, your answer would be 88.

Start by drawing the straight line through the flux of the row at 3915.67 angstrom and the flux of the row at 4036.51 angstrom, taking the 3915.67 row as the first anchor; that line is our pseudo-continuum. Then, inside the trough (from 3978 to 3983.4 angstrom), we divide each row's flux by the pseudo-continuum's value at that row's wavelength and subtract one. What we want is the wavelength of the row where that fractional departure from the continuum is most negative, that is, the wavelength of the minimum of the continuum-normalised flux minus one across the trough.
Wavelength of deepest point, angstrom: 3982.96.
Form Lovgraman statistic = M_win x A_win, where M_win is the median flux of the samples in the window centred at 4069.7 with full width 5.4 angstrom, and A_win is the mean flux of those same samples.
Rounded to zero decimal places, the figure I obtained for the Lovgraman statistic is 27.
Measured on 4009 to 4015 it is 22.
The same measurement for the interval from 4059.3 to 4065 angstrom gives 24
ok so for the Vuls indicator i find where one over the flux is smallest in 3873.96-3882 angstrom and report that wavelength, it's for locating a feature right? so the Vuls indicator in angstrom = 3879.77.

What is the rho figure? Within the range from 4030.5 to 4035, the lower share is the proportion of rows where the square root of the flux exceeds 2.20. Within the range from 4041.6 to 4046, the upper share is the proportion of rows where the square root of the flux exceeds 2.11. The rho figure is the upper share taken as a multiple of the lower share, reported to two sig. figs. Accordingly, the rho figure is 5.0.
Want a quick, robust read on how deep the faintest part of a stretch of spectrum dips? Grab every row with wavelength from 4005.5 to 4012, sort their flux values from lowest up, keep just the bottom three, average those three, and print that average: 4.46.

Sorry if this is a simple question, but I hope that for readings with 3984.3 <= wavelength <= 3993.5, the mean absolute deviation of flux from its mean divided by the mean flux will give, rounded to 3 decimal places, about 0.046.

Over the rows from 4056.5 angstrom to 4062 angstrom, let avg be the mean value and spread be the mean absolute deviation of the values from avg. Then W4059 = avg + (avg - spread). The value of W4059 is 9.5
